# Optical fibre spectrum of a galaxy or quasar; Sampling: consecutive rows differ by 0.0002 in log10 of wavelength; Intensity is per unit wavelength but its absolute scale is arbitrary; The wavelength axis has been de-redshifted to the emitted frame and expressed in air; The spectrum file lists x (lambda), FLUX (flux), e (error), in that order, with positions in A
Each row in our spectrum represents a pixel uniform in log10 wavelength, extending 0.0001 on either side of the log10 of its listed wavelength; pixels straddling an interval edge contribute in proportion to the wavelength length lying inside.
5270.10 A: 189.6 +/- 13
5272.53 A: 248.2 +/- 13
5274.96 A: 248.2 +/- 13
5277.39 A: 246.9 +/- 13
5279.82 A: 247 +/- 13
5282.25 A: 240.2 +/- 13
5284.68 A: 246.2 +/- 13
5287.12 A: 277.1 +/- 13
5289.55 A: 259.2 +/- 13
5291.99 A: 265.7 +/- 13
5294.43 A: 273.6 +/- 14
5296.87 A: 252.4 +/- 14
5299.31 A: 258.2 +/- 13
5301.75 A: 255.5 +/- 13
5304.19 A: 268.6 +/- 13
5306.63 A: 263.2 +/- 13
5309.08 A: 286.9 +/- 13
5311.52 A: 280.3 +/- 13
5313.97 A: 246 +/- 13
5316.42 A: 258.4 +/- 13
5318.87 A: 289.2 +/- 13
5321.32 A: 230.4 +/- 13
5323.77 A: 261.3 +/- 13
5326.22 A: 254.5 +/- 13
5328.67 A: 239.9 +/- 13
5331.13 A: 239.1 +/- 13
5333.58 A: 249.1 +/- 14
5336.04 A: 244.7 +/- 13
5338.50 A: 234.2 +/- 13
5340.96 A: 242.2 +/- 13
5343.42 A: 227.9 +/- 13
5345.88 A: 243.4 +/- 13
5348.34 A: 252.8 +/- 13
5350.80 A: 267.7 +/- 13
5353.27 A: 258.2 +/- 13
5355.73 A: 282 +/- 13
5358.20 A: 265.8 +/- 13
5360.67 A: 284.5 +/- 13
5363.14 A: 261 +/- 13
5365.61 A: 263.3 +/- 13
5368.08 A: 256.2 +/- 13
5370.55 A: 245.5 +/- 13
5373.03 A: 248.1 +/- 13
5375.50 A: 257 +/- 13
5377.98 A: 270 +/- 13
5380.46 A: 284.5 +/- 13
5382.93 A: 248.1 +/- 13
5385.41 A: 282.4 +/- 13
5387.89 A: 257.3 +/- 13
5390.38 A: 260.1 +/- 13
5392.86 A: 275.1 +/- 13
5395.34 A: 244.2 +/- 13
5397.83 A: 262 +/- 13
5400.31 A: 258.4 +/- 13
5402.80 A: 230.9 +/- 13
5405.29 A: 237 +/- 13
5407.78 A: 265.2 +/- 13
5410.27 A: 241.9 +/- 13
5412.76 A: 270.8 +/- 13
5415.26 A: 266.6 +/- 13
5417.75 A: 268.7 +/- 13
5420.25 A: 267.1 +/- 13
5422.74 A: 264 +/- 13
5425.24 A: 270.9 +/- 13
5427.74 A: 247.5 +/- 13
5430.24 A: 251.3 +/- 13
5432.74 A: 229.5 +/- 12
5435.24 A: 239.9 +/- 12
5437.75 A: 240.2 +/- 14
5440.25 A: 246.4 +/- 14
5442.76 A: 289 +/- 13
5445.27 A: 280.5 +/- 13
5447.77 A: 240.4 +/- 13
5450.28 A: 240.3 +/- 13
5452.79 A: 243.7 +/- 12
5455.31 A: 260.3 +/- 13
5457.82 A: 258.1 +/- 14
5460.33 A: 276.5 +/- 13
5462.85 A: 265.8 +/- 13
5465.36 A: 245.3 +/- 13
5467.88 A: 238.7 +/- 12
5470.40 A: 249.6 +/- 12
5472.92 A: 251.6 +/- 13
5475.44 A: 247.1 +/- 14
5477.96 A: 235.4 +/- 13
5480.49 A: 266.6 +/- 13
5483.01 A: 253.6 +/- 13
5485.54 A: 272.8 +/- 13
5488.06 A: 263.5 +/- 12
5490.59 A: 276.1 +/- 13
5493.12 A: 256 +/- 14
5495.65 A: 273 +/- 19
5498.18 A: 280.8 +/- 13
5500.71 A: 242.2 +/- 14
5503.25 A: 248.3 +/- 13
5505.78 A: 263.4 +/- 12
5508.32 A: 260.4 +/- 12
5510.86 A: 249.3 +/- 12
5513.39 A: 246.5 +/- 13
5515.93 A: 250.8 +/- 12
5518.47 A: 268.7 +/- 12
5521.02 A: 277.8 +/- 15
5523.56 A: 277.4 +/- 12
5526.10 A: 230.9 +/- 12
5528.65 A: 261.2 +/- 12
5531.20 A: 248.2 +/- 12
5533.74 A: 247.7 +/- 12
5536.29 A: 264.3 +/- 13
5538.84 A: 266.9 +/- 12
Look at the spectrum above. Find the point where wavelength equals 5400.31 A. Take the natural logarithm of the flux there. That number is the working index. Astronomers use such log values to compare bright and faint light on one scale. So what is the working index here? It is 5.55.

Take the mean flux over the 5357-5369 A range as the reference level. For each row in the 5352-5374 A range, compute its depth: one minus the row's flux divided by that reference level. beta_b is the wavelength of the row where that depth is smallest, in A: 5360.67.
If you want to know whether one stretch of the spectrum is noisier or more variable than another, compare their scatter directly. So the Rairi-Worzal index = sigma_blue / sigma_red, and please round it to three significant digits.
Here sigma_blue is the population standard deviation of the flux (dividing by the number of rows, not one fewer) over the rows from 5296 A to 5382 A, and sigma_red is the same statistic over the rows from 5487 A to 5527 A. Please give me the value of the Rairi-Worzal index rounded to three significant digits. 1.11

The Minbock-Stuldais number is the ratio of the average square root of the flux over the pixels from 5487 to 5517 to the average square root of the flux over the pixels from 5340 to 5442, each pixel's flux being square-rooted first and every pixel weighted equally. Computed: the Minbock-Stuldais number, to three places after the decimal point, 1.004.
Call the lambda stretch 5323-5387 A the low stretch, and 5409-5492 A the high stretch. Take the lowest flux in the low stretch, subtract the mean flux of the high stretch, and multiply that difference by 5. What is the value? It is -142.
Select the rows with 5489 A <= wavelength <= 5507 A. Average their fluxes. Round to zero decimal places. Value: 263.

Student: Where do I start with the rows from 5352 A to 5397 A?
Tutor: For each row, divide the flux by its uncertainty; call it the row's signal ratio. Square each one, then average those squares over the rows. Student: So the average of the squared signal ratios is 412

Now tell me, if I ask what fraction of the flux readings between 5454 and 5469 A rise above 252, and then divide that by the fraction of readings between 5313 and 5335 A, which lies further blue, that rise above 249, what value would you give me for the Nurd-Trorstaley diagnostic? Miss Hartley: 1.20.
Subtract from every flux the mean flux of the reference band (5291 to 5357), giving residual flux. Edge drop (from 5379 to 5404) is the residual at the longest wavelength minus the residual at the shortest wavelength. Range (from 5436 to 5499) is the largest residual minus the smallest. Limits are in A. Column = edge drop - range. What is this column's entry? -107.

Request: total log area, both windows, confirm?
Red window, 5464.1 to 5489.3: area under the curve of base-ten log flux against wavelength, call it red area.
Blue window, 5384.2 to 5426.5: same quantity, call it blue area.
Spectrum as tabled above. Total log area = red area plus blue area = 163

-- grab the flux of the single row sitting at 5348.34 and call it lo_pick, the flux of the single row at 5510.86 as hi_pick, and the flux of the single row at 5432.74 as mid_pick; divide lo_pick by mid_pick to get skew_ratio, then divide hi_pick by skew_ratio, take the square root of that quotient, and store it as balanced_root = 15.0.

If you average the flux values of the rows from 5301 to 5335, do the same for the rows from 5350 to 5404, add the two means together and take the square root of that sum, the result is 22.8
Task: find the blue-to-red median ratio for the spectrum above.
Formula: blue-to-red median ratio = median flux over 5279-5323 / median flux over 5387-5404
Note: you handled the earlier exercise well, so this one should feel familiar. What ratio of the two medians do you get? 1.00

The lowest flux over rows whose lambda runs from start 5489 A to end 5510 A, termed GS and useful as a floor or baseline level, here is 242.2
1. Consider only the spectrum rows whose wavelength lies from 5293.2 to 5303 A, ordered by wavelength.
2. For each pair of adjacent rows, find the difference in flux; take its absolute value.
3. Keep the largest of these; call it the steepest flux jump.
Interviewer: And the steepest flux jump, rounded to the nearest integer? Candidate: 21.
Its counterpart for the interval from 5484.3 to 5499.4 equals 20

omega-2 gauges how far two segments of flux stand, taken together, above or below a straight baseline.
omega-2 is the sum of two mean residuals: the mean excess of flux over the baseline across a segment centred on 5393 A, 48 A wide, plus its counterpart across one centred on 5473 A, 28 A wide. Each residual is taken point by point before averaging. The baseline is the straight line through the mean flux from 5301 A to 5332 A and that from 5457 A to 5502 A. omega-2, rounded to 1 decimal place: -4.6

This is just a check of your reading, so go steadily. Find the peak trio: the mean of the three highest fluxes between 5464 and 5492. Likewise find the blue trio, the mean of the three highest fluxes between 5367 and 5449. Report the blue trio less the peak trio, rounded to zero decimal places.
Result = 13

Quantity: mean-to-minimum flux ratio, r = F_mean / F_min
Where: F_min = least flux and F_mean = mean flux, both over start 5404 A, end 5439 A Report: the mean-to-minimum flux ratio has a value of 1.108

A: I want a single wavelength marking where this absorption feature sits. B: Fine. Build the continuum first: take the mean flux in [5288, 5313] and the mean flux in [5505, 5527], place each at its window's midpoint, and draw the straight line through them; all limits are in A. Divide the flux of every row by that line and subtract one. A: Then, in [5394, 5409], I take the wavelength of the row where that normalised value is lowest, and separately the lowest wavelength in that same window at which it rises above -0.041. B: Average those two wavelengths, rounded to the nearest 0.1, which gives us 5400.3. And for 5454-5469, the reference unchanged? 5461.6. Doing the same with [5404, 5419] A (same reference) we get 5406.5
